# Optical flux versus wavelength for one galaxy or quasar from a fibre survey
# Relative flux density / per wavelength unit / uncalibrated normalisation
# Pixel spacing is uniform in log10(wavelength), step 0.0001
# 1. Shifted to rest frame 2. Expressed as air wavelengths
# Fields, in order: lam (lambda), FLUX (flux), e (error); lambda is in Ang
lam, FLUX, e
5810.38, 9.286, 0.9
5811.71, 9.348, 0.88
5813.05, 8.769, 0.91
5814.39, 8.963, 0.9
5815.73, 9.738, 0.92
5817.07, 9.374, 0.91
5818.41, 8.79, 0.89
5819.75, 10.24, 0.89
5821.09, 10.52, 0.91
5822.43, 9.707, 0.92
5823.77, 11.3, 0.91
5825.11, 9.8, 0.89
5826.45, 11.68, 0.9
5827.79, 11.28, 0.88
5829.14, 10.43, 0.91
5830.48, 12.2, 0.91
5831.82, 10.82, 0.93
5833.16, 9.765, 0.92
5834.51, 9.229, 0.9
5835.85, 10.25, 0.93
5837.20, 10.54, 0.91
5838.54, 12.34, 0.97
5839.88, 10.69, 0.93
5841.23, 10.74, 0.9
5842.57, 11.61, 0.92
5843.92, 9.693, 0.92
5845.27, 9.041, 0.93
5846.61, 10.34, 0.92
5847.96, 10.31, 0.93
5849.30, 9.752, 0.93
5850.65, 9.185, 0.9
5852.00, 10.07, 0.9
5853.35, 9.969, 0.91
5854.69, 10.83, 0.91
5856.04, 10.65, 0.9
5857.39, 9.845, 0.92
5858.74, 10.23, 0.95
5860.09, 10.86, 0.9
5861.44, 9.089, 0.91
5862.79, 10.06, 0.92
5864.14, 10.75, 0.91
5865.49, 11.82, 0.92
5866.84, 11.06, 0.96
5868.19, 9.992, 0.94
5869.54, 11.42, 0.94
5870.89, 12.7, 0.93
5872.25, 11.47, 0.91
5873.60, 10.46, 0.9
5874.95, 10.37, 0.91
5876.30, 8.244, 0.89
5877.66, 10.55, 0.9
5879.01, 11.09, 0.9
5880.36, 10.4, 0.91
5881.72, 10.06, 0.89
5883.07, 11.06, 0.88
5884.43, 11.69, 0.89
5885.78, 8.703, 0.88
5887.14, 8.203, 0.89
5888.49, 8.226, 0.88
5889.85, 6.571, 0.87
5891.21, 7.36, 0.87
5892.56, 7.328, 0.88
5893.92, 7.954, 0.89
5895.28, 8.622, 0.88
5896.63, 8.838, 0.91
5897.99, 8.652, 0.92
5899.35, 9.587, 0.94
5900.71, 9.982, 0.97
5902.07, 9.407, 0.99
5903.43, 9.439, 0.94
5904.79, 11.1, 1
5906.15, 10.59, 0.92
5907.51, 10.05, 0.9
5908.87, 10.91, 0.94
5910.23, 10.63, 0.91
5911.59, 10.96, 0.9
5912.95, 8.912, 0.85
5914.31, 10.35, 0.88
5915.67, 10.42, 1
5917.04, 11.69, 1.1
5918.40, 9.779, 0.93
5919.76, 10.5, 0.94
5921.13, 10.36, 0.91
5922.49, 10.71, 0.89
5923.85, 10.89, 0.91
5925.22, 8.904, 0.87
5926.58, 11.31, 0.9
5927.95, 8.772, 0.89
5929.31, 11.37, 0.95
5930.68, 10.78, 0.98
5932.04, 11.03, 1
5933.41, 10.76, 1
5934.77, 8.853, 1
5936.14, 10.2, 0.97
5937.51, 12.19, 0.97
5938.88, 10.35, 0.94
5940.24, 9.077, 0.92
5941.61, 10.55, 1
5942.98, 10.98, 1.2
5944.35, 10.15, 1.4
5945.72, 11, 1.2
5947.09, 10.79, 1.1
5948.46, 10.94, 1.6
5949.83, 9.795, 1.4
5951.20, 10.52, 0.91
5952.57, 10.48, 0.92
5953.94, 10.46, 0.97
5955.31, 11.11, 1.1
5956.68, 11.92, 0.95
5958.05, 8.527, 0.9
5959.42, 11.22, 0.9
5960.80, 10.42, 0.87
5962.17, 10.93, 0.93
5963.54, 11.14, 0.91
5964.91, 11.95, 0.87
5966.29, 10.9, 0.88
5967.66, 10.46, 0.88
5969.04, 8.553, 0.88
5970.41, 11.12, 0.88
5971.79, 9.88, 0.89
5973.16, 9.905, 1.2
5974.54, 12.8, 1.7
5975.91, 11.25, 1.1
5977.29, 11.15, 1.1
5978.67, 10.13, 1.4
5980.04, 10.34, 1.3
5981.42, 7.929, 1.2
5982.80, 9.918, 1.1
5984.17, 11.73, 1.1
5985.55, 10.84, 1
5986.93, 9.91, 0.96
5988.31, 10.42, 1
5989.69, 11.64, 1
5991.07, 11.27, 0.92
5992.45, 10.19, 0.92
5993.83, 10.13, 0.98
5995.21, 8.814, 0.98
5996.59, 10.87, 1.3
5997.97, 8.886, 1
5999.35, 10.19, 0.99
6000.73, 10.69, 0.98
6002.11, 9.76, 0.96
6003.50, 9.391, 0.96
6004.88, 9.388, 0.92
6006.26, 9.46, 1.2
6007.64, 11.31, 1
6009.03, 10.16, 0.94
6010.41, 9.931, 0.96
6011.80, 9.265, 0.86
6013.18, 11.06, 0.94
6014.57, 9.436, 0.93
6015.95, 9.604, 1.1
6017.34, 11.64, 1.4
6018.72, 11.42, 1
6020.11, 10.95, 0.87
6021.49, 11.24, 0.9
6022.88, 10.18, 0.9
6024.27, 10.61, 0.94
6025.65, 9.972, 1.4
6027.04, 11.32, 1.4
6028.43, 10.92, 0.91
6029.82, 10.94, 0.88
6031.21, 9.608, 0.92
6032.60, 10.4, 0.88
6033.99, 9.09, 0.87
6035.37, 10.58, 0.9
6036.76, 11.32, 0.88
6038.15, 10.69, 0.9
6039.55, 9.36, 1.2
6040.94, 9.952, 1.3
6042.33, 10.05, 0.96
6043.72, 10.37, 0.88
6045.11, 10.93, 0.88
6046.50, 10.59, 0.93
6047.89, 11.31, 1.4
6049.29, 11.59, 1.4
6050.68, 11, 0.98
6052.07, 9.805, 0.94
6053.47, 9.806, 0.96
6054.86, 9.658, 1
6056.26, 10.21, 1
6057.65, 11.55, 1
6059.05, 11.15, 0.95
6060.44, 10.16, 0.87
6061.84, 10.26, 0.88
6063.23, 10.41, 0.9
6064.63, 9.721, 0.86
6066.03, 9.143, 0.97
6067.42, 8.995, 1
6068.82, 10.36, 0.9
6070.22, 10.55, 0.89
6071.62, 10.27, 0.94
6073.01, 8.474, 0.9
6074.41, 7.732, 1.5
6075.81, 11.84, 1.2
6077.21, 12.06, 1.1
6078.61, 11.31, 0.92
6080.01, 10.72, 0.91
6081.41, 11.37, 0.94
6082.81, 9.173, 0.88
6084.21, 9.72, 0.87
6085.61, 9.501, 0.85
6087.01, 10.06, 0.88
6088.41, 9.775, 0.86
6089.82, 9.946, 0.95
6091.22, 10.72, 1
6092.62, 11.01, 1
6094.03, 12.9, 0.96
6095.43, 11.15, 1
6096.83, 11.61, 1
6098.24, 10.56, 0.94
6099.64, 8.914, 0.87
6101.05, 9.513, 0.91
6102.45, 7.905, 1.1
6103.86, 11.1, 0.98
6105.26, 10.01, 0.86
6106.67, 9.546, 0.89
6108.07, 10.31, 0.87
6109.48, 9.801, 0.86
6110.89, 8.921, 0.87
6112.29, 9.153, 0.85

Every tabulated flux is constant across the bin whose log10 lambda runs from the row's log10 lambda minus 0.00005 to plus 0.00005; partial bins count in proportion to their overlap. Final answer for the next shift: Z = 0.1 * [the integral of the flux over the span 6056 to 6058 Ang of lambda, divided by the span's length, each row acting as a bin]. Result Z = 1.09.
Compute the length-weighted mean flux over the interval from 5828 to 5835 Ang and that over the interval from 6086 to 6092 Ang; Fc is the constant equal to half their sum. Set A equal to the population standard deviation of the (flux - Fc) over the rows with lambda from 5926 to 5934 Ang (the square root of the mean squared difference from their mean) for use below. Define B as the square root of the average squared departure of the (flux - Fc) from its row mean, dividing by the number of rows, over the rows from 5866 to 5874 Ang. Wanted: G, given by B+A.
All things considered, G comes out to 1.74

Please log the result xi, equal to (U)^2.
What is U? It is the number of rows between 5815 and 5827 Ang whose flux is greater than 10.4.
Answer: 9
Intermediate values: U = 3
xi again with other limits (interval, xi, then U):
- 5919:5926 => 9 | 3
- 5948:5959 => 36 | 6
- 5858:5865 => 4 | 2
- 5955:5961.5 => 16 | 4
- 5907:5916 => 16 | 4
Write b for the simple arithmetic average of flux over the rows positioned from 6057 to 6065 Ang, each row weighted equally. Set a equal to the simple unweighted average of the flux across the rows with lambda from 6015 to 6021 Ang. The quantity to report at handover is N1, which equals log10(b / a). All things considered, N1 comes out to -0.015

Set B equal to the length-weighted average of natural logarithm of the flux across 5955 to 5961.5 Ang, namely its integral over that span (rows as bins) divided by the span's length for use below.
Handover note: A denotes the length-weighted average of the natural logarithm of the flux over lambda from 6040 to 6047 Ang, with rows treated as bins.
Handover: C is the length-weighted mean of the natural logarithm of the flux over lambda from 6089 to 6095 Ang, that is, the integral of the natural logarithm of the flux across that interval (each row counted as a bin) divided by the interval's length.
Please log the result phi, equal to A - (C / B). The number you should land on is 1.32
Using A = 2.34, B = 2.36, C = 2.40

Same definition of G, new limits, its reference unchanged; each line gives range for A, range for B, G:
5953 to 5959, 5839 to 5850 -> 1.99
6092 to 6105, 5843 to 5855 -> 1.96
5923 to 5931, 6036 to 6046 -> 1.69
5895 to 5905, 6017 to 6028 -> 1.34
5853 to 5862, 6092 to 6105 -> 2.02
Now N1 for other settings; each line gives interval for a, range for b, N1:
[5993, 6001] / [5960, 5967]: 0.047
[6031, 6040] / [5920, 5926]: 0.003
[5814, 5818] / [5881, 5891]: -0.007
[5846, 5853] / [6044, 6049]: 0.042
